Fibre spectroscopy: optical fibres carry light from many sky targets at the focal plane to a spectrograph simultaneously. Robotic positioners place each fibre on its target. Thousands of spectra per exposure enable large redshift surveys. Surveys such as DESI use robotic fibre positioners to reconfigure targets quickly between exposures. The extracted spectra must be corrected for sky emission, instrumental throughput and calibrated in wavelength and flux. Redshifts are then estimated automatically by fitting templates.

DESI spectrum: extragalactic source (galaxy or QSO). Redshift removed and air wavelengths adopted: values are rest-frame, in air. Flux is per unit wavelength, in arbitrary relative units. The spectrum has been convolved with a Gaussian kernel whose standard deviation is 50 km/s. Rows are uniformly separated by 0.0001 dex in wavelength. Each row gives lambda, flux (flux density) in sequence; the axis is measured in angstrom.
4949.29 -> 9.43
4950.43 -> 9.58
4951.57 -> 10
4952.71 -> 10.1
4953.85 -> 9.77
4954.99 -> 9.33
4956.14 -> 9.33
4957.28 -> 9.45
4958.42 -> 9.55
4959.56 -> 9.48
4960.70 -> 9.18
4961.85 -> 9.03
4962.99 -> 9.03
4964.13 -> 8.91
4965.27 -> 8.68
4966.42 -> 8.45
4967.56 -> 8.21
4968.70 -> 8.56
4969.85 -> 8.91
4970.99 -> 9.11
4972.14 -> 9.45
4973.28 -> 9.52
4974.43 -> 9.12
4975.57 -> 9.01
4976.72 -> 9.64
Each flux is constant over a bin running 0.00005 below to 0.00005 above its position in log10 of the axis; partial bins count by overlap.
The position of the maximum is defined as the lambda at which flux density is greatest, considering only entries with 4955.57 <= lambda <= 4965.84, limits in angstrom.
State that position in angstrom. 4958.42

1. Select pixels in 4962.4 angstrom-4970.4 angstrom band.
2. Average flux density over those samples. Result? 8.68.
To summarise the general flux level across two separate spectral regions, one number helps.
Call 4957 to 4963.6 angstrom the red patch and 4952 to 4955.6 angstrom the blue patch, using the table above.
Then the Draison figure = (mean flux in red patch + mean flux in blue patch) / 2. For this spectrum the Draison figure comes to 9.5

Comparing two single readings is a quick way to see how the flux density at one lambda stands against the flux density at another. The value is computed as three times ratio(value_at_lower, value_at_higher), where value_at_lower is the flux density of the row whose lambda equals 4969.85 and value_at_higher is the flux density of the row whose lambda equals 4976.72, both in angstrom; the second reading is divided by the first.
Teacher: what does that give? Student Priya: 3.25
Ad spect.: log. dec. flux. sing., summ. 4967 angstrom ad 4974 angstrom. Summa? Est 5.71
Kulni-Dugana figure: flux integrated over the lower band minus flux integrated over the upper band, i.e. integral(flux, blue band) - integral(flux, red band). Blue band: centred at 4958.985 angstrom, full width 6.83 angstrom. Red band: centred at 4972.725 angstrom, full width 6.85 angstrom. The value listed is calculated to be 1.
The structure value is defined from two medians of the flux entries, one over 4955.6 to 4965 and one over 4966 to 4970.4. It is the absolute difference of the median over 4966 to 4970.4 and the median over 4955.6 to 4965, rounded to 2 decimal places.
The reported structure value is 0.75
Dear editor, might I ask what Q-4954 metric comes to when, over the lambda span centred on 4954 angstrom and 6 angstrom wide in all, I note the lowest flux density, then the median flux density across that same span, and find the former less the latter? -0.44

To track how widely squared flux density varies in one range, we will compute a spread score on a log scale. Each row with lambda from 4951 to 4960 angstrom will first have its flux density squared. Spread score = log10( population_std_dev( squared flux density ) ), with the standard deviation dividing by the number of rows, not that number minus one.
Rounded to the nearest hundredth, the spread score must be 0.73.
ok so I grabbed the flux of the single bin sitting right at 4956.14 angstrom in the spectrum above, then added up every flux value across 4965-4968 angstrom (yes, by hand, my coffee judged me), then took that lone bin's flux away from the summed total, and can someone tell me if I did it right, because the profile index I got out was 16.0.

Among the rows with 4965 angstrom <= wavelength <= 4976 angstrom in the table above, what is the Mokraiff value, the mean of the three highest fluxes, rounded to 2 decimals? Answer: 9.36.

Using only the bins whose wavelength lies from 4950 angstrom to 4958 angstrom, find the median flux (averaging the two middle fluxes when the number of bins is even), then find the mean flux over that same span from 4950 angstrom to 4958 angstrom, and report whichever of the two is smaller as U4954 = 9.58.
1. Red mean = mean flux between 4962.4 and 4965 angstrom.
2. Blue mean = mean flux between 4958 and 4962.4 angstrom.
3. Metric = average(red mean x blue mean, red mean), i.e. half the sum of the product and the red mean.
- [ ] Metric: 46.2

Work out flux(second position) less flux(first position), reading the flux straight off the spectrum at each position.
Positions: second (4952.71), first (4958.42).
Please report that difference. 0.55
